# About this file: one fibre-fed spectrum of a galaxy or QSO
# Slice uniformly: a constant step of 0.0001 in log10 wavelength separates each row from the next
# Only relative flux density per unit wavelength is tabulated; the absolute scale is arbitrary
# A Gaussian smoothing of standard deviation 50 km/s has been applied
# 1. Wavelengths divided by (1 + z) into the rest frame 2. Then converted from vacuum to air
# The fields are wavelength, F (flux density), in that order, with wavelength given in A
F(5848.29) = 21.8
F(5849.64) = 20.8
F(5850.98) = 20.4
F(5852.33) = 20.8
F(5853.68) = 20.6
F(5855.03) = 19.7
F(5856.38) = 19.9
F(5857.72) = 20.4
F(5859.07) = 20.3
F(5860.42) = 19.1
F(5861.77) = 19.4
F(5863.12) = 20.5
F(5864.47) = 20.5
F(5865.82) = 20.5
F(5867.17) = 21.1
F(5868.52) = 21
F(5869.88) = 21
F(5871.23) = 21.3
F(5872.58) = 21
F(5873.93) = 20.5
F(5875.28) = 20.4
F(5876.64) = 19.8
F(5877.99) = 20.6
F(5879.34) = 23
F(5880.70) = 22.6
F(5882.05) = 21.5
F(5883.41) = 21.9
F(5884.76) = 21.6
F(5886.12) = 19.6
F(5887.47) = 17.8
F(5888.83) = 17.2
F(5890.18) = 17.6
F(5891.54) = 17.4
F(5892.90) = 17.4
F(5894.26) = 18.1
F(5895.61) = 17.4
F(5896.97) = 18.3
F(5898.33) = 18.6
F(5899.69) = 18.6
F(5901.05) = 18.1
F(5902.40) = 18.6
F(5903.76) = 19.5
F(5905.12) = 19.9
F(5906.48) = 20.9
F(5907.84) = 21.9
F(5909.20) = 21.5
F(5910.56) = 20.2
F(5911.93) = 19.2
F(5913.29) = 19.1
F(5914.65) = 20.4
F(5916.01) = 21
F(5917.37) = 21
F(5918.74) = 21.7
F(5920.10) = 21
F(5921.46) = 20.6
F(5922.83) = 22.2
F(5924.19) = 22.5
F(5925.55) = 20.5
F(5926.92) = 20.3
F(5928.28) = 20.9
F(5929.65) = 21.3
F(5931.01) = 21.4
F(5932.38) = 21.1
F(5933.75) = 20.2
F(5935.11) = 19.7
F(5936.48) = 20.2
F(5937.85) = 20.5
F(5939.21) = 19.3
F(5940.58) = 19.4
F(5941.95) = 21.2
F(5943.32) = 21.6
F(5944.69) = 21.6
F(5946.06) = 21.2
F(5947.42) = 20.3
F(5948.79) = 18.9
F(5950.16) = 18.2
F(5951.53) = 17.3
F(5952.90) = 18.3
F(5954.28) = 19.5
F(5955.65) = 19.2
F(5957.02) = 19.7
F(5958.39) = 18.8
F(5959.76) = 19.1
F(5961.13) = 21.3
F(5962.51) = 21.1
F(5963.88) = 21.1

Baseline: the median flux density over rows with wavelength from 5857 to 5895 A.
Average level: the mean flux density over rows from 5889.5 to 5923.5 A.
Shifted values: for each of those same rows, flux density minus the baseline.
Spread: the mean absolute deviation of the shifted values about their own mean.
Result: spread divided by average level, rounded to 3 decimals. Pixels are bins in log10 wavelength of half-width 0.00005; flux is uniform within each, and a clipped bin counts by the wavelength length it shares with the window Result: 0.069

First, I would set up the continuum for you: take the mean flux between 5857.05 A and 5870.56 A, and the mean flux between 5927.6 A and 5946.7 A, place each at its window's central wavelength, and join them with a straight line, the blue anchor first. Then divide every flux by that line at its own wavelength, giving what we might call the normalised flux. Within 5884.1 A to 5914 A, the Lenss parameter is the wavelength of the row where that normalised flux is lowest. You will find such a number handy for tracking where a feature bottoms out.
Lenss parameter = 5888.83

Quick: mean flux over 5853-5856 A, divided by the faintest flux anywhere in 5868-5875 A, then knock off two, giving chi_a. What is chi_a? -1.02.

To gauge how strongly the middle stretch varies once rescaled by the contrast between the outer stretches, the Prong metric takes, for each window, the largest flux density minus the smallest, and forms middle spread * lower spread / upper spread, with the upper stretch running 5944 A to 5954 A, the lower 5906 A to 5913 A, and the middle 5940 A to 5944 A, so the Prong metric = 1.4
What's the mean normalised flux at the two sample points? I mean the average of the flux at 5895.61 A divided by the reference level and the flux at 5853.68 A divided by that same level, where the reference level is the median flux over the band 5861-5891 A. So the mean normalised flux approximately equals 0.92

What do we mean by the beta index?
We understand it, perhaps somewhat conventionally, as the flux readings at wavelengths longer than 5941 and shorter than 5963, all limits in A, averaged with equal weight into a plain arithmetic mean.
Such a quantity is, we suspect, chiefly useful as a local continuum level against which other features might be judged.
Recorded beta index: 19.8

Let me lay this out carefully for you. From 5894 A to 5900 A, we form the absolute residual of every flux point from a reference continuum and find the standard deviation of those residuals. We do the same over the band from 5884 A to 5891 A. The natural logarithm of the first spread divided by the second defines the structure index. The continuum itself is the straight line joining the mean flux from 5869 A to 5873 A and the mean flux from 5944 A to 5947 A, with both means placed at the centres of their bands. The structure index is -1.1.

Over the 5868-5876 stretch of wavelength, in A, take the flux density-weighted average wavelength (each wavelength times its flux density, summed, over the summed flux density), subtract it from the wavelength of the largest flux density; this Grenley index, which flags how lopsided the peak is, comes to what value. -0.6 A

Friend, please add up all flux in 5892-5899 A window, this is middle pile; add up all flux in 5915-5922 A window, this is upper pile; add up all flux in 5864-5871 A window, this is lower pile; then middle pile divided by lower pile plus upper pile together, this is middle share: 0.43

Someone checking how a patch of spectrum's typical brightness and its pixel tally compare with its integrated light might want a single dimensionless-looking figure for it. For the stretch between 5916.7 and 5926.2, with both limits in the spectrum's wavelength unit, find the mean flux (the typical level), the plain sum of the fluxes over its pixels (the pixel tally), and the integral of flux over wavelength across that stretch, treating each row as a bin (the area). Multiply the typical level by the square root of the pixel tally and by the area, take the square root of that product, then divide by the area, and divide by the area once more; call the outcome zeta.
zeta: 0.0056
